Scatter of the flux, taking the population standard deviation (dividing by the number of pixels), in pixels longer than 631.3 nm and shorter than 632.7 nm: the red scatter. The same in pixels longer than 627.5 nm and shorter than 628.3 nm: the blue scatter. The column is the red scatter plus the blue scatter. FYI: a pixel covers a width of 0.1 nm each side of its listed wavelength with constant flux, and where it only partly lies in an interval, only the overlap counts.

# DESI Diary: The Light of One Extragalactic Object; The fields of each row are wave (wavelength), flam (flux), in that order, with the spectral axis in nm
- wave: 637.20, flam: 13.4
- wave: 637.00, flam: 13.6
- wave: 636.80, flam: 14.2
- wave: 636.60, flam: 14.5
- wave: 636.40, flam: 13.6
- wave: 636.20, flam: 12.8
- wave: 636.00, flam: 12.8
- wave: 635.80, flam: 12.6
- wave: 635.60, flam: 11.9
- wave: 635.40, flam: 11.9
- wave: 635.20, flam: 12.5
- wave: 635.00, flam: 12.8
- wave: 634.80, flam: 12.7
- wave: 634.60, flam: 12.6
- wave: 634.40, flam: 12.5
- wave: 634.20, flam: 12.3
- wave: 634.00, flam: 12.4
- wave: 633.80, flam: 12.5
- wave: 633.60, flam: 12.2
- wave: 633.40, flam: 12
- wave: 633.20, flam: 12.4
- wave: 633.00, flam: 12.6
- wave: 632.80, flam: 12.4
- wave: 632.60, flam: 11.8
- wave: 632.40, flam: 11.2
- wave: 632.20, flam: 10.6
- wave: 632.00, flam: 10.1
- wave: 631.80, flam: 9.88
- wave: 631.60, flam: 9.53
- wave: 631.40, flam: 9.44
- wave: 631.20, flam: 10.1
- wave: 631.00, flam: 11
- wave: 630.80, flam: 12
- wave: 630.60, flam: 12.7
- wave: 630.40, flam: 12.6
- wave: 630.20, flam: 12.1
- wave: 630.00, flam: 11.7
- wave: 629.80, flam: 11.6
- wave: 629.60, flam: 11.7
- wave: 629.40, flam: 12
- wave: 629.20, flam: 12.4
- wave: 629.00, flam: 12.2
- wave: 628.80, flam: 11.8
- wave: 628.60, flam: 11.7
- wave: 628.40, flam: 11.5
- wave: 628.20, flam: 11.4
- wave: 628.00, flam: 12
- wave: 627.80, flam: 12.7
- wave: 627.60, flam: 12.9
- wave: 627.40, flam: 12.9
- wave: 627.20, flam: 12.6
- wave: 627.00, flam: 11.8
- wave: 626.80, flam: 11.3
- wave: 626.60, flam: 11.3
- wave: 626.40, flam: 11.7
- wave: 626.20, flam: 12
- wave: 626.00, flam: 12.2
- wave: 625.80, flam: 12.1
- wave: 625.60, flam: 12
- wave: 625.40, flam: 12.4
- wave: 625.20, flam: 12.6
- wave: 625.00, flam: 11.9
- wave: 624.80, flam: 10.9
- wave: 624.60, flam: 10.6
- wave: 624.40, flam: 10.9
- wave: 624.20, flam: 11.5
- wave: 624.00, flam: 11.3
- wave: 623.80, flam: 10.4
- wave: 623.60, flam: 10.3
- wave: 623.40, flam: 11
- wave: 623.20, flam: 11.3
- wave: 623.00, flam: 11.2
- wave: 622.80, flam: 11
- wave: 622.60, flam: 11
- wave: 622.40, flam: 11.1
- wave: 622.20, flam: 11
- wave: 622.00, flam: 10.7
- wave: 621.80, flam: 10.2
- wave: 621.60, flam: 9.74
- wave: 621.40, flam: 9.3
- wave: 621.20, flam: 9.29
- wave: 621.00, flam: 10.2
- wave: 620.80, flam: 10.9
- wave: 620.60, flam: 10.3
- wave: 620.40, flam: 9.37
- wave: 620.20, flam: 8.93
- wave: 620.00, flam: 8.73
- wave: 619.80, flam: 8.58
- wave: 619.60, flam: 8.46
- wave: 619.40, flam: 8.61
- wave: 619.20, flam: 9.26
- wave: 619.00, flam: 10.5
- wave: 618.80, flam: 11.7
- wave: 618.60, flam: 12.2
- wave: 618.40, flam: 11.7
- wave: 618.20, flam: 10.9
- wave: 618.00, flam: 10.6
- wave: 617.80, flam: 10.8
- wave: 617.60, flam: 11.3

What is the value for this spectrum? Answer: 1.4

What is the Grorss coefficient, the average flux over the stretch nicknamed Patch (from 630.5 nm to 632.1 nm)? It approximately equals 10.6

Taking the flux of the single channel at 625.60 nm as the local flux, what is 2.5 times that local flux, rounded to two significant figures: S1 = 30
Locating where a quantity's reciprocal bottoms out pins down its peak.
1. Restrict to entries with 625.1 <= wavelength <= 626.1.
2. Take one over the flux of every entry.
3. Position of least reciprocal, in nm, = 625.20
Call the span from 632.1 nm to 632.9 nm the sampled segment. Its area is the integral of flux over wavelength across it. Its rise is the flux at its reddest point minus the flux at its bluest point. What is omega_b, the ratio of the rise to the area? 0.196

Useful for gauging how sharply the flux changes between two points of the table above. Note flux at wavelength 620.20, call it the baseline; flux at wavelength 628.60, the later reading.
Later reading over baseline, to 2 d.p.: 1.31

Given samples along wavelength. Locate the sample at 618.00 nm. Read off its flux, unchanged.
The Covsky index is 10.6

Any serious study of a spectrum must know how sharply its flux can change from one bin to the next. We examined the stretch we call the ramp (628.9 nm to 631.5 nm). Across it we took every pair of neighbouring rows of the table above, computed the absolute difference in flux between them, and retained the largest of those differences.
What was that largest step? 1.0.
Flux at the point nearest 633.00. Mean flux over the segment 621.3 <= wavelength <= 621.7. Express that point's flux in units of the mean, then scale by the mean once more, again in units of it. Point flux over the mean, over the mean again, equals 0.139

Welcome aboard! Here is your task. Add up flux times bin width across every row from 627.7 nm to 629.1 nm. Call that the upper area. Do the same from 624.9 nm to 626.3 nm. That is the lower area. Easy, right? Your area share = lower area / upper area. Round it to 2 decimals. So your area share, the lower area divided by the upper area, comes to 1.02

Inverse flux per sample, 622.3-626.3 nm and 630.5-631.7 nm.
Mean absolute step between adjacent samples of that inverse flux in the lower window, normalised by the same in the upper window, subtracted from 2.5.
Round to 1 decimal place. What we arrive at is 2.0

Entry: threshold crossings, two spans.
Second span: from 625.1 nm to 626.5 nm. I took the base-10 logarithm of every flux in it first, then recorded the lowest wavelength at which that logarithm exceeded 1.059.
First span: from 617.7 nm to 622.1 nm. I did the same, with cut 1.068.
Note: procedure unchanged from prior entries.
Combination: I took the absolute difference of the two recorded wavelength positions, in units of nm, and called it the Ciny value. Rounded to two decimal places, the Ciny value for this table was 6.80 nm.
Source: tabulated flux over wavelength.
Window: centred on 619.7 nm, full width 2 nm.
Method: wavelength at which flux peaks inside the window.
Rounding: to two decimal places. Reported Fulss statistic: 618.80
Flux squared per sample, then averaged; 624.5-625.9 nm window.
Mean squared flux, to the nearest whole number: 139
